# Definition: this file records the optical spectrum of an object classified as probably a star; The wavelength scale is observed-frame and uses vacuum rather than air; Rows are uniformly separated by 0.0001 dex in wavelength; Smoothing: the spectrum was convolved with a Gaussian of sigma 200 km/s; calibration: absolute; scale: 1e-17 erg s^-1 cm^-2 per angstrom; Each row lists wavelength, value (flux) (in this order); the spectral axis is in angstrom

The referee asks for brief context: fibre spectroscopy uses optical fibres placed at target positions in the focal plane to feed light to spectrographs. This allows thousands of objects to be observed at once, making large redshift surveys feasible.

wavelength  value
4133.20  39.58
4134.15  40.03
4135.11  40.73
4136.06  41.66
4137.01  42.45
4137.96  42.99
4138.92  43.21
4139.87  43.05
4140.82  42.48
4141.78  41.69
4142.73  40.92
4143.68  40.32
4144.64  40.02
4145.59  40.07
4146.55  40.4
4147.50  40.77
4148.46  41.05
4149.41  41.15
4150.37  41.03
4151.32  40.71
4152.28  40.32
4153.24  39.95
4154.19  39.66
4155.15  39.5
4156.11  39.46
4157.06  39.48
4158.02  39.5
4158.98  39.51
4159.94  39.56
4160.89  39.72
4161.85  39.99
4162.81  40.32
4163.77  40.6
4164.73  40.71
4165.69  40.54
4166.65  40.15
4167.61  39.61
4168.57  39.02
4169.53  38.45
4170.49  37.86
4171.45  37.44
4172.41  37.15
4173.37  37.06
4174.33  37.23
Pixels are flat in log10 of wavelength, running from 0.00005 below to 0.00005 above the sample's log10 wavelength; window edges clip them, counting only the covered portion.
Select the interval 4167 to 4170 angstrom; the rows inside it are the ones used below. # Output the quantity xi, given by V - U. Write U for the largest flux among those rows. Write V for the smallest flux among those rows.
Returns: -1.2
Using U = 39.61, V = 38.45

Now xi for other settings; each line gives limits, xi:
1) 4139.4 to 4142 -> -1.4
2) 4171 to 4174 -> -0.4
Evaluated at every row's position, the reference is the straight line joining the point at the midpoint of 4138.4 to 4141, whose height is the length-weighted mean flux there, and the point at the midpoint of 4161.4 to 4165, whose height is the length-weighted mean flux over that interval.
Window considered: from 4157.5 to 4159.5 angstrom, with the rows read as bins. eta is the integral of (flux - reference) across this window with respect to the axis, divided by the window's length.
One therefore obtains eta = -1.4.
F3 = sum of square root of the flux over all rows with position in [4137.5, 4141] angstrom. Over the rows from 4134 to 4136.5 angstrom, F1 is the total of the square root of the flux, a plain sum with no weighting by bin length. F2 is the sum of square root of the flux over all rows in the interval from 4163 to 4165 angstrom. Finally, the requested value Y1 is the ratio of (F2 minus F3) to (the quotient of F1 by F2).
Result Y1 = -9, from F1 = 19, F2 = 13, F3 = 26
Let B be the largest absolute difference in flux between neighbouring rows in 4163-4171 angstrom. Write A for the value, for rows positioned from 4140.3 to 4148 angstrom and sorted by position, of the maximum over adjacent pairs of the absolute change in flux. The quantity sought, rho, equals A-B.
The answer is 0.2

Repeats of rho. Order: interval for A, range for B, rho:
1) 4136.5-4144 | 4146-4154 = 0.4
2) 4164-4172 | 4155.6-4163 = 0.3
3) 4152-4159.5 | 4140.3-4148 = -0.4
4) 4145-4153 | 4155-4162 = 0.1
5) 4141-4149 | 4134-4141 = -0.2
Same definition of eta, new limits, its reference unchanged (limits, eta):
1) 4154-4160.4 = -1.5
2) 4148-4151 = -0.8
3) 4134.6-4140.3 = -0.9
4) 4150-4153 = -1.0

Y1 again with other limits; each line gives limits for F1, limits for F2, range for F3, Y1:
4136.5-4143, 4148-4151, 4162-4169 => -11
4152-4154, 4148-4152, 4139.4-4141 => 25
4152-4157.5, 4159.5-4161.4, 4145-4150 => -6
